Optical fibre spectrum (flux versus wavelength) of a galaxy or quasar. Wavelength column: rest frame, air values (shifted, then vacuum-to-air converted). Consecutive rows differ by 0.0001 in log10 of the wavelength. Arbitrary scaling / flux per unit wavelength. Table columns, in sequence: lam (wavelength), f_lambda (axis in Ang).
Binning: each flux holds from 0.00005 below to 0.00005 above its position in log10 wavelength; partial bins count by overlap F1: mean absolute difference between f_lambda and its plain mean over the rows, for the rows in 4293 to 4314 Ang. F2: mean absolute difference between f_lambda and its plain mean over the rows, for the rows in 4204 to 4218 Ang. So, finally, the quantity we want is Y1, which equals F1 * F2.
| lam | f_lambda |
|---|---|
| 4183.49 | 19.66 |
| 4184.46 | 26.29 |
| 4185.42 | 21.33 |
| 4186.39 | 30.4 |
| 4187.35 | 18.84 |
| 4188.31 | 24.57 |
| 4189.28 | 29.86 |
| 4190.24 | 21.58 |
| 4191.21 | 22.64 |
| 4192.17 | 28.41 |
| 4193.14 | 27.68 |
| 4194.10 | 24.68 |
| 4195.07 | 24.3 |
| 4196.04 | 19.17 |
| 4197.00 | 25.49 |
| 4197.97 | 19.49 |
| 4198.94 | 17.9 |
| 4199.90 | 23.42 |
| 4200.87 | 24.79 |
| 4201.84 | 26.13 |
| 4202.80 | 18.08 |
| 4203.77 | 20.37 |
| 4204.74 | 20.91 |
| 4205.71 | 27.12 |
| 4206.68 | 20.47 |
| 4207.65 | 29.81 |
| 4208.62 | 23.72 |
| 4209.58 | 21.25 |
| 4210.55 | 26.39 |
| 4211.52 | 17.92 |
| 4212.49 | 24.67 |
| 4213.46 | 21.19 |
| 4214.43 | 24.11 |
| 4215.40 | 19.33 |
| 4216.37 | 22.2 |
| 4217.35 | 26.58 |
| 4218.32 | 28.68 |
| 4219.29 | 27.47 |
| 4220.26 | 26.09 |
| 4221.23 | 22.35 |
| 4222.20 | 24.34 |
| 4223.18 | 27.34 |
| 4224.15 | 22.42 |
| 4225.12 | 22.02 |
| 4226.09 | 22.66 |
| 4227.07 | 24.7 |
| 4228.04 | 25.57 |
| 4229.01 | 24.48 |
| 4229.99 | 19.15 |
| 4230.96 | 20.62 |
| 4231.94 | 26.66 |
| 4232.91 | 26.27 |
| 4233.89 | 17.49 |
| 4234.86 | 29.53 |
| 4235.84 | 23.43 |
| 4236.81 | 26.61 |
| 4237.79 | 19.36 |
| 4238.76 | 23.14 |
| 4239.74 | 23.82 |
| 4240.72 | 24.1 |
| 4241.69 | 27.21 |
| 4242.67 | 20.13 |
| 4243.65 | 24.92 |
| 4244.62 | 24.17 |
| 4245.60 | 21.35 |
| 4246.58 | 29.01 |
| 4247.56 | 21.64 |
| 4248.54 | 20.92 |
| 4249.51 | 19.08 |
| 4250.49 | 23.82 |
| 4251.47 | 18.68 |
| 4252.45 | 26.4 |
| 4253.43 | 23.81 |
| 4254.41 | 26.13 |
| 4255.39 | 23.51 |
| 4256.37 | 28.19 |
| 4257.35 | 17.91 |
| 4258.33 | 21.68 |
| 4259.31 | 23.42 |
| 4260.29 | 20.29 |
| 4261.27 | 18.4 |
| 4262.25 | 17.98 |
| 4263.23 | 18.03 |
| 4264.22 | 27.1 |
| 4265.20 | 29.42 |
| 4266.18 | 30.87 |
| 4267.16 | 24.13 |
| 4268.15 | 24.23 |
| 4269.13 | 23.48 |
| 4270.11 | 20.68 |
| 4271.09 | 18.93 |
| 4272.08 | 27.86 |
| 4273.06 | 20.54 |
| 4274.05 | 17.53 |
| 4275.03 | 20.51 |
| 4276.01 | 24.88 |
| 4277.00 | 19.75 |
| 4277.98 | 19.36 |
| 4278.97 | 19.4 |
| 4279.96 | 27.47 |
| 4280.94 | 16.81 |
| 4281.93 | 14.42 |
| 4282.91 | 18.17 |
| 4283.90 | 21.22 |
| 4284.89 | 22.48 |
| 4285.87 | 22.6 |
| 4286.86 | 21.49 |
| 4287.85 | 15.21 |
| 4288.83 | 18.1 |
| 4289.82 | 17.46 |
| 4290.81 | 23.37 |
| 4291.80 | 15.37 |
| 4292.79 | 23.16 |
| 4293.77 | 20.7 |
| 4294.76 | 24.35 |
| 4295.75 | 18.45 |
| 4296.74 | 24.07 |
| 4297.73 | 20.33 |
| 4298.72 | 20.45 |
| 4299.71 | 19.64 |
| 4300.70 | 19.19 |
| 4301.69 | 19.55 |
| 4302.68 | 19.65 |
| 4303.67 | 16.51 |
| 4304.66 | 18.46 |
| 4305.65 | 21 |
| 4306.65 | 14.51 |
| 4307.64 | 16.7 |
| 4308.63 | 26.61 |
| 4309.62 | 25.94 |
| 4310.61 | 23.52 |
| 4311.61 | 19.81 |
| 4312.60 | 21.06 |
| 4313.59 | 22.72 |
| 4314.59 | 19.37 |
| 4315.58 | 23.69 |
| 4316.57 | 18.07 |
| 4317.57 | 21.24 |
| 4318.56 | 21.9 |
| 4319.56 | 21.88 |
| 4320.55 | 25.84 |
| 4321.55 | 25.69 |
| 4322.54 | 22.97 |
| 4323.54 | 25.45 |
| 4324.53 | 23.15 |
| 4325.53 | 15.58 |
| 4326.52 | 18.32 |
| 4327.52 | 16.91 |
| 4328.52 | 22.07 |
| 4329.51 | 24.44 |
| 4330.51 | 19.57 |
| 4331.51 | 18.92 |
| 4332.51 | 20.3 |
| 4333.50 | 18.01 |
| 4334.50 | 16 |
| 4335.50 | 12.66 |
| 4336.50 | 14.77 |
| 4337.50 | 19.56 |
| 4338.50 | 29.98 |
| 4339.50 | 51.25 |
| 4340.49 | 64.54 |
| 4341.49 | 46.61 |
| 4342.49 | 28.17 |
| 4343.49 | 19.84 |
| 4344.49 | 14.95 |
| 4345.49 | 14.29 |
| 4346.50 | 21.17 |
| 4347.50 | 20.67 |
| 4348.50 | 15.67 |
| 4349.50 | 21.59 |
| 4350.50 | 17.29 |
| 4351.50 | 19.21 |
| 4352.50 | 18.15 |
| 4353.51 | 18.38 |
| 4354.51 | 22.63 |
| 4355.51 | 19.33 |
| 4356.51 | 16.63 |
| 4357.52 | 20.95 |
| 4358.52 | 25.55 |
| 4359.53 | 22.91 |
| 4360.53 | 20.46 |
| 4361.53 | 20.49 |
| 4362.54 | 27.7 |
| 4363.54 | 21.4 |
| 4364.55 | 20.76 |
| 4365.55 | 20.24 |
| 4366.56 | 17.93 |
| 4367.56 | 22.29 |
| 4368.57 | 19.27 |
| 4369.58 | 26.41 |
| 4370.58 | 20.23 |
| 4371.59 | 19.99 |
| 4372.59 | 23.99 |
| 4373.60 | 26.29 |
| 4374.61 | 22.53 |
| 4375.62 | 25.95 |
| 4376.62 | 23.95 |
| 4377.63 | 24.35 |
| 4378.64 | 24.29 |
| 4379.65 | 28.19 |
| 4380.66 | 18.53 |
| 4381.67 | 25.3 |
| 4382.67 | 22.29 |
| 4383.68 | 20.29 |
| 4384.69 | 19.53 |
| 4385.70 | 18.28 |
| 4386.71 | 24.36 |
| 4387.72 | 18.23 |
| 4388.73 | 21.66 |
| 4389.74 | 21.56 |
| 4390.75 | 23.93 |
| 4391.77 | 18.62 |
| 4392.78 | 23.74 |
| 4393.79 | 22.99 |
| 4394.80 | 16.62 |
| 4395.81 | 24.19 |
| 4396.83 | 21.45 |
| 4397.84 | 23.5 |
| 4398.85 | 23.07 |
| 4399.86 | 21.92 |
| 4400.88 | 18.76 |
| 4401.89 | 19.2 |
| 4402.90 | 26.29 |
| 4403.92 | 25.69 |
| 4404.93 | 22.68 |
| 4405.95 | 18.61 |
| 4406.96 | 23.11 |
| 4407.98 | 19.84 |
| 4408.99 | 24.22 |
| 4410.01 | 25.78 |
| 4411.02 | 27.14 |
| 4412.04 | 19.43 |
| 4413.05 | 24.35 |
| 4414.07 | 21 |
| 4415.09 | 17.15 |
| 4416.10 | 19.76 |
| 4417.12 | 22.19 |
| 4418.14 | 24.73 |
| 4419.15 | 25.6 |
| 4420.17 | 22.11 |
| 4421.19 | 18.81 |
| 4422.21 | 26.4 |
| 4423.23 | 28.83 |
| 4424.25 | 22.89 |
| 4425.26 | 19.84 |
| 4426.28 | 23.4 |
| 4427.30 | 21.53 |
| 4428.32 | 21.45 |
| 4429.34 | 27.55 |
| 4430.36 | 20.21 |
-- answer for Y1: 6.5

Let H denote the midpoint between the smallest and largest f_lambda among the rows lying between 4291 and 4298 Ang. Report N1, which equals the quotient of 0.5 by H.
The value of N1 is 0.025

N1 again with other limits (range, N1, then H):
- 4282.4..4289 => 0.026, 18.9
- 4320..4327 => 0.024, 20.7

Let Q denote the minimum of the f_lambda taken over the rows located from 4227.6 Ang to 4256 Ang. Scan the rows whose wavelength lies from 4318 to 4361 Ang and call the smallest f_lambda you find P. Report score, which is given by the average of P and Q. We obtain 15.1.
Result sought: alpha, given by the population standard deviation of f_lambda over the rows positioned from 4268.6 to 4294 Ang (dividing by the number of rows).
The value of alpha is 3.37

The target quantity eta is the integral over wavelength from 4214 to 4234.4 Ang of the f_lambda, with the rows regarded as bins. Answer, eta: 486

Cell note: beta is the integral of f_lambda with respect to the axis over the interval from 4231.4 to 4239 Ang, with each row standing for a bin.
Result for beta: 183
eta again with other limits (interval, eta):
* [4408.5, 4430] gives 495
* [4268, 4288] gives 417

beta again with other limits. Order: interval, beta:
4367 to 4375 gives 181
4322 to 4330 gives 169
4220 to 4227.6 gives 182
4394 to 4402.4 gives 178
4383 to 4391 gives 167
